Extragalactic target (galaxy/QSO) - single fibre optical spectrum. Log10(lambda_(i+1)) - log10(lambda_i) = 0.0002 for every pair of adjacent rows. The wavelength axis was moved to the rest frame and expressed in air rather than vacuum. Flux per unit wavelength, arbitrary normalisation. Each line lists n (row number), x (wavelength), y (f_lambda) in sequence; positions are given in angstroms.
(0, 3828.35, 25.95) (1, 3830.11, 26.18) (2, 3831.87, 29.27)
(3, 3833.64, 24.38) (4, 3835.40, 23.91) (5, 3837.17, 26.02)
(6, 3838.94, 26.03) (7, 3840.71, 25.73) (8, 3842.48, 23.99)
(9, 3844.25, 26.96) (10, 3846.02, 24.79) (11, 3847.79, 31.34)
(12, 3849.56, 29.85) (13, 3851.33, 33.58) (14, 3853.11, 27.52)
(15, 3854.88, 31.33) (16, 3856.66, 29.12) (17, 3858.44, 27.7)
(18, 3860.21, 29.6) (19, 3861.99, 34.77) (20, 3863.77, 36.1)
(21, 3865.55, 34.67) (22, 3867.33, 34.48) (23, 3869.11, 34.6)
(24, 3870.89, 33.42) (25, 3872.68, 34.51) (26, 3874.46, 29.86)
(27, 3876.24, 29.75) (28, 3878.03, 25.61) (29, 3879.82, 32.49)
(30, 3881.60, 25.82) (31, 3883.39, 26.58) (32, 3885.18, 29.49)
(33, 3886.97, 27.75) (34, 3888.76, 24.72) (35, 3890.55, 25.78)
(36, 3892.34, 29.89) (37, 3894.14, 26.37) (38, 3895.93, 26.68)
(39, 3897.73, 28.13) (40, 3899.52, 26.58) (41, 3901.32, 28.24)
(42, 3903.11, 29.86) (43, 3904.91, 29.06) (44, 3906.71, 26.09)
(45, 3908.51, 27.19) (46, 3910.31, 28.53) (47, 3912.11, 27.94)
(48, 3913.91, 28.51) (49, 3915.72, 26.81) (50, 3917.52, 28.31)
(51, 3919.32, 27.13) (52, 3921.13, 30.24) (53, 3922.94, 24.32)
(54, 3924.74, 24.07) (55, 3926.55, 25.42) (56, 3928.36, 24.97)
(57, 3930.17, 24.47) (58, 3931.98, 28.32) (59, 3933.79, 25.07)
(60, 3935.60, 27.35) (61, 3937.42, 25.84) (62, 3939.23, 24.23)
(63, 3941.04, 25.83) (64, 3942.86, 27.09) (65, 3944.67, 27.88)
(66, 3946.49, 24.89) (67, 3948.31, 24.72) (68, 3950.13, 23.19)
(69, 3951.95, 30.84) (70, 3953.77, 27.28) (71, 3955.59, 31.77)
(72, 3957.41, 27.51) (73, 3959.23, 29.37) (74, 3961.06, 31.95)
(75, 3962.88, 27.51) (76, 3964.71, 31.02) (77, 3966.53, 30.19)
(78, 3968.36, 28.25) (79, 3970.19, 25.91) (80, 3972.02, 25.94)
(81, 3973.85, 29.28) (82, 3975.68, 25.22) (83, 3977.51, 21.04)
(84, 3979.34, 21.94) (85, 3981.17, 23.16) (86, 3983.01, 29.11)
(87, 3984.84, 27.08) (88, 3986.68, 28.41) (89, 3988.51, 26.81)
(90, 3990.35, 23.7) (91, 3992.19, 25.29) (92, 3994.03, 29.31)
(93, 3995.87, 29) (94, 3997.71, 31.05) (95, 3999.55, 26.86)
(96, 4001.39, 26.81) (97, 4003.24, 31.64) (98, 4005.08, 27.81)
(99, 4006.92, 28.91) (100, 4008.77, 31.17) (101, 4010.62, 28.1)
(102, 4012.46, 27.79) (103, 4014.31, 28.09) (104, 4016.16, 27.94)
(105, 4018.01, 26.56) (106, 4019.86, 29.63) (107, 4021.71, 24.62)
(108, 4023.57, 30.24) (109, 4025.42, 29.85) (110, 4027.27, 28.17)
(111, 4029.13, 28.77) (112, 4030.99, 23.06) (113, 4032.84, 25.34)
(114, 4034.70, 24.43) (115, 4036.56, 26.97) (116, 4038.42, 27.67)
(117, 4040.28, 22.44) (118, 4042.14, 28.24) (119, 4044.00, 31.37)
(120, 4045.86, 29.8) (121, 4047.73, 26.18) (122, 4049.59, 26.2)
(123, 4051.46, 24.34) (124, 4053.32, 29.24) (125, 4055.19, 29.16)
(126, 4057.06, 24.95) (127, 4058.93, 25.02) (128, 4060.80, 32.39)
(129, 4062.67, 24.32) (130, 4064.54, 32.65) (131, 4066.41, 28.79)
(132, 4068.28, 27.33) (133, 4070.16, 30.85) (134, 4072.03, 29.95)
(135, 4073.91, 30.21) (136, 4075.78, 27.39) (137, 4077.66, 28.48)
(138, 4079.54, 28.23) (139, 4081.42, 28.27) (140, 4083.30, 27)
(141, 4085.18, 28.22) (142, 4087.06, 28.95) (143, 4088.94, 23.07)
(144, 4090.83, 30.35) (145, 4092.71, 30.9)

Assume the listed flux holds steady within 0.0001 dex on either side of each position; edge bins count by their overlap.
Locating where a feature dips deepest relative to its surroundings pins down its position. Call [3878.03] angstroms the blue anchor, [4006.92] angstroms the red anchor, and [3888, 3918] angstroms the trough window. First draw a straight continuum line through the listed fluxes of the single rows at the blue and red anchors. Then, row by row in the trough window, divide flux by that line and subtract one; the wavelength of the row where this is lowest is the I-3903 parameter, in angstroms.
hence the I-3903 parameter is 3888.76 angstroms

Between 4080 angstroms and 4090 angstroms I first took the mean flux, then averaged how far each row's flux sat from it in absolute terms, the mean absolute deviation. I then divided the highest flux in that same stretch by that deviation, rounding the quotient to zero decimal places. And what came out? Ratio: 18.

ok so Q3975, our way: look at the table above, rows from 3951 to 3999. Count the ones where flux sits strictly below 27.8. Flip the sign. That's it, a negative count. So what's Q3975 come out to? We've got -13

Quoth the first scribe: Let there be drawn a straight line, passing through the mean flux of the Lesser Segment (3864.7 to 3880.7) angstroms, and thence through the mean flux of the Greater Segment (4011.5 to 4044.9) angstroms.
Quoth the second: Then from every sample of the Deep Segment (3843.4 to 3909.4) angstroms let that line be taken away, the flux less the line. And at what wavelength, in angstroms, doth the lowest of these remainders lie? 3846.02 angstroms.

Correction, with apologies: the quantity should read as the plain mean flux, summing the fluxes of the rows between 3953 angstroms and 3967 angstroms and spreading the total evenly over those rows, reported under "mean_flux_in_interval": 29.6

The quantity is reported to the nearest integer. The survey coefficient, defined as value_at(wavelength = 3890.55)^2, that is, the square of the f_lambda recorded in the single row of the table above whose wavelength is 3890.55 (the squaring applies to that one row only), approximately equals 665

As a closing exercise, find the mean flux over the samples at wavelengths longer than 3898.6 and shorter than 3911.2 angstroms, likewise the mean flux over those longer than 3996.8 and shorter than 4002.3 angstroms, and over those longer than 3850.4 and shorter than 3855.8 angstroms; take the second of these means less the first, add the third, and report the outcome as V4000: 31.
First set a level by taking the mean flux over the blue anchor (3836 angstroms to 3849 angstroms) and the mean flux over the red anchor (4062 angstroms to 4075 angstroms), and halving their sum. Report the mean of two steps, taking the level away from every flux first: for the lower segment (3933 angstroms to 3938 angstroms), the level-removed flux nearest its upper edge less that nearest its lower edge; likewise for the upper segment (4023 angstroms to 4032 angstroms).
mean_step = -3.2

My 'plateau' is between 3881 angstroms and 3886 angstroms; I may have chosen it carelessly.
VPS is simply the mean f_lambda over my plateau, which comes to 27.3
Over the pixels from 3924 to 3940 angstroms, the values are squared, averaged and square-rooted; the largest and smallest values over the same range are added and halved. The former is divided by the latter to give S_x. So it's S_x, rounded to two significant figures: 0.98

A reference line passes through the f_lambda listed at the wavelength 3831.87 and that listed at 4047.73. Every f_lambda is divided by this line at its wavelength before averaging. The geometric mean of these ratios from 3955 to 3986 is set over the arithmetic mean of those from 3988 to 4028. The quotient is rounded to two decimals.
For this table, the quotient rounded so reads 0.95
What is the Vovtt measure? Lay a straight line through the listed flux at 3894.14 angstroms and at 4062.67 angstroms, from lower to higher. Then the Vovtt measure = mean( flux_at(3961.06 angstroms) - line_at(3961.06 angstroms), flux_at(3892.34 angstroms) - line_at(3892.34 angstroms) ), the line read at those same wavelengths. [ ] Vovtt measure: 5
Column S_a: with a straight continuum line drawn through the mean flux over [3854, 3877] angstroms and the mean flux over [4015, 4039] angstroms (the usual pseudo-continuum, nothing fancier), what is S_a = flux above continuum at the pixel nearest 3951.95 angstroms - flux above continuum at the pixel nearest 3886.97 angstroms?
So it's 5.2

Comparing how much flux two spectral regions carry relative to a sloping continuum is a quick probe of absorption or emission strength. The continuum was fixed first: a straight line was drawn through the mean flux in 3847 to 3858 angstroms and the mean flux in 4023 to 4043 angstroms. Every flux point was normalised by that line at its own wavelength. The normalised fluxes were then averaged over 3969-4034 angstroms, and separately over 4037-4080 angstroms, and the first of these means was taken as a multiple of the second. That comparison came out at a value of 0.93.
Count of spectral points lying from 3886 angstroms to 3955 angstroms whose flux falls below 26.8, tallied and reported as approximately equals 18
